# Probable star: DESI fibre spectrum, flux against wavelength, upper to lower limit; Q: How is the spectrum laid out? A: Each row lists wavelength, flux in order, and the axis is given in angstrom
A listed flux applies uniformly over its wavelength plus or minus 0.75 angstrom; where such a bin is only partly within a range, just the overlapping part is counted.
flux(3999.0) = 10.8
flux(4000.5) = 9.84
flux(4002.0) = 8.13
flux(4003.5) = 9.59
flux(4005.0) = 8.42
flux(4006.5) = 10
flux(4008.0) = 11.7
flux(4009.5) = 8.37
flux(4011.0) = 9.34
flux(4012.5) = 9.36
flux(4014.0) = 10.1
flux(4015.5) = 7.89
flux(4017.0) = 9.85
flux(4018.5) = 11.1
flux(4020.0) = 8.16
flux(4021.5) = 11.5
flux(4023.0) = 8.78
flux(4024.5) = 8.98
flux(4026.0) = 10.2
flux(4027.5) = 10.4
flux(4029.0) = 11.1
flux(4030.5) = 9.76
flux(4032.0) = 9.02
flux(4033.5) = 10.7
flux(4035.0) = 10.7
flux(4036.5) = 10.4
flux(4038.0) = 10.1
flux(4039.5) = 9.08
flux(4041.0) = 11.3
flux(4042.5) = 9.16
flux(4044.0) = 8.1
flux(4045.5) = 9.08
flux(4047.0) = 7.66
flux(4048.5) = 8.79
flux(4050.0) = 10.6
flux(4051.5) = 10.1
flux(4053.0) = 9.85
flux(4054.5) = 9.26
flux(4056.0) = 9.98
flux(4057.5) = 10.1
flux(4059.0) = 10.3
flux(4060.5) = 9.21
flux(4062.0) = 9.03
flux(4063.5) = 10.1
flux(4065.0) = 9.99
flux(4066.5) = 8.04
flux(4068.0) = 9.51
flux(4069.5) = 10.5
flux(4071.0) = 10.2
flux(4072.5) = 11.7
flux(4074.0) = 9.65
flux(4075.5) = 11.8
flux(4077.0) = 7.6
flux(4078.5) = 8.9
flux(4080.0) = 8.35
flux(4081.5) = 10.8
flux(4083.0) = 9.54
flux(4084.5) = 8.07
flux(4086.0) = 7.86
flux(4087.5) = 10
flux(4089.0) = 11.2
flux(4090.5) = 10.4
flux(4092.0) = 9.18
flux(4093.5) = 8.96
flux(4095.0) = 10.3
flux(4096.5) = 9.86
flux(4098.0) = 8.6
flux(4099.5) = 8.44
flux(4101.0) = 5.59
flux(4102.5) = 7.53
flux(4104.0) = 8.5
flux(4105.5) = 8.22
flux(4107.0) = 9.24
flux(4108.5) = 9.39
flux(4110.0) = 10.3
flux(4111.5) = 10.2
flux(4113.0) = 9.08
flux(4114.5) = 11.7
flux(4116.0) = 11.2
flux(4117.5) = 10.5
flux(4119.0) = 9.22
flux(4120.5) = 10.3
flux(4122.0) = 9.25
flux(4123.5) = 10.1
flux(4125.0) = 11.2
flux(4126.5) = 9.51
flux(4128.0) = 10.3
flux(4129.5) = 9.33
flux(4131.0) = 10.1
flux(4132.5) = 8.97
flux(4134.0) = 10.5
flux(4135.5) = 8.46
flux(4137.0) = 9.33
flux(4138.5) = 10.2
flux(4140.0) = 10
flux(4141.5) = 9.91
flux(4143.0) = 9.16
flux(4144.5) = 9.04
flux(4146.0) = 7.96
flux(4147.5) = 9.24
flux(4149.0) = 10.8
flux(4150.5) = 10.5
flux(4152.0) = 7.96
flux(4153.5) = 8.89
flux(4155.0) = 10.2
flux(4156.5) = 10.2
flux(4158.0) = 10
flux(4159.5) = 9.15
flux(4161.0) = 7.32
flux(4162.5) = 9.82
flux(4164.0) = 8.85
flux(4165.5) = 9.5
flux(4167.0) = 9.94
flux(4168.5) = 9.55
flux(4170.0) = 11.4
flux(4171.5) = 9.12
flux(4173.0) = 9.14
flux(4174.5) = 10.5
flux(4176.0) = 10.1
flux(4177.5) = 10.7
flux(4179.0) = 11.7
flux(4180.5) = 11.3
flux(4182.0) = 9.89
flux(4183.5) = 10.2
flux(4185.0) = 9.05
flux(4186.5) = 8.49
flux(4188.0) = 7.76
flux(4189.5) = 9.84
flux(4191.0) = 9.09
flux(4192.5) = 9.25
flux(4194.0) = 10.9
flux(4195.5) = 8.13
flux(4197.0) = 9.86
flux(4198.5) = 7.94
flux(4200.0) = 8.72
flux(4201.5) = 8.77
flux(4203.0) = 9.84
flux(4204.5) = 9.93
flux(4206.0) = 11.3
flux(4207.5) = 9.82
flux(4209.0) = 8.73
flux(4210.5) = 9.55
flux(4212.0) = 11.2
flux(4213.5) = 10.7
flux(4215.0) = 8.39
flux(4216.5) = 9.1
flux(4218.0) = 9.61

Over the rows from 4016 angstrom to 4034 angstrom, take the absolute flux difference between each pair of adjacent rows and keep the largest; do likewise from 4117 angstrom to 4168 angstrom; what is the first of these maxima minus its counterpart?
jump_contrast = 0.8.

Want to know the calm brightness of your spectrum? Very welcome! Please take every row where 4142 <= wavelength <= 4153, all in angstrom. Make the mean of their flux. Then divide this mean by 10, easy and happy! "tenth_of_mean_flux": 0.924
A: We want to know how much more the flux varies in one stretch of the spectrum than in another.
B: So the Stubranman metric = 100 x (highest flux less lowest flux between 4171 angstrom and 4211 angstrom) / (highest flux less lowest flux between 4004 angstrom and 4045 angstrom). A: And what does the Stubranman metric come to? 103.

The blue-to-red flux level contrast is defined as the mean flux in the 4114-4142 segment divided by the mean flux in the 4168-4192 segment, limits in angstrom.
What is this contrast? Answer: 1.01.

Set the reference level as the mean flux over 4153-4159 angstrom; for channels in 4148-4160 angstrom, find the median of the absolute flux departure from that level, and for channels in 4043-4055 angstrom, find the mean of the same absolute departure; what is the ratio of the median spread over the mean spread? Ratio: 0.74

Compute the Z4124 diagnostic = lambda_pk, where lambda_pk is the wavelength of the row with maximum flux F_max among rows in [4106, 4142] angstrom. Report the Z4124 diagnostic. 4114.5 angstrom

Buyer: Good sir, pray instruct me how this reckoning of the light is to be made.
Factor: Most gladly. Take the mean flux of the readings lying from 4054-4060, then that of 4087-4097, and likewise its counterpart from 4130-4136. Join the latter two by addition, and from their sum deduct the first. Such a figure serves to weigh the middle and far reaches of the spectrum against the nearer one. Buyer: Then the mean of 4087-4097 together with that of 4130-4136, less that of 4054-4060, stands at 9.6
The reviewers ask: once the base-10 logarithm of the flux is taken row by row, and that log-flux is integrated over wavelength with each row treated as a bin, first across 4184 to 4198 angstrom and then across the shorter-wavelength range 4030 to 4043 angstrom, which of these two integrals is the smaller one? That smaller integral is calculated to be 13.0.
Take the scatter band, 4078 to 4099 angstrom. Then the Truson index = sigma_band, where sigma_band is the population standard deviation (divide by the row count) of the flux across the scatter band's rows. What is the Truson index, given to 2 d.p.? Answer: 1.00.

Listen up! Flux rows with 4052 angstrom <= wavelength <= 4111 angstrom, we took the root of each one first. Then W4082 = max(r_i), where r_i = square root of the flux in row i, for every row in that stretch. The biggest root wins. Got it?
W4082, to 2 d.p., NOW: 3.44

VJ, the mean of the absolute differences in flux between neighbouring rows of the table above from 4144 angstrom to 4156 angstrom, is 1.29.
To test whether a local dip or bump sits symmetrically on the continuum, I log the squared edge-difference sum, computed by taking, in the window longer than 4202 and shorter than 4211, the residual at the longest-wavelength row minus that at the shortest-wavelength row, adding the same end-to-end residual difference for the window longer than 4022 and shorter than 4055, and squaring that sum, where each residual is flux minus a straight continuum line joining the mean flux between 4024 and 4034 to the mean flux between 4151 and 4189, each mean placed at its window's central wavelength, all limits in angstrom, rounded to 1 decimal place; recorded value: 0.1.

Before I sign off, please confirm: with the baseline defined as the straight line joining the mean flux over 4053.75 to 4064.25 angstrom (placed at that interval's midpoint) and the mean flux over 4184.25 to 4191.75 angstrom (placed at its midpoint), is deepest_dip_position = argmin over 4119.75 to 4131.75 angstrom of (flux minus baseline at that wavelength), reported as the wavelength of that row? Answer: 4122.0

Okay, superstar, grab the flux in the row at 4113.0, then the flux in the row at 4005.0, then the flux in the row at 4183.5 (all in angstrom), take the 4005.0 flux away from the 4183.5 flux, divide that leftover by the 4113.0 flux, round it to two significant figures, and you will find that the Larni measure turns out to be 0.20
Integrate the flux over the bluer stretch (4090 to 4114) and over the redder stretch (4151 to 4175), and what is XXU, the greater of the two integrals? 227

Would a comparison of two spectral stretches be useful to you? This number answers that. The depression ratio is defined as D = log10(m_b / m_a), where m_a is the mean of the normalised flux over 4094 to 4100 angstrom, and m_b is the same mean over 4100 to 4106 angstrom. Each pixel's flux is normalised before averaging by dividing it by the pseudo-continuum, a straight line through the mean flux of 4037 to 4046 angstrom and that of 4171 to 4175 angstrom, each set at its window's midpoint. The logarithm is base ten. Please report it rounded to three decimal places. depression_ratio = -0.096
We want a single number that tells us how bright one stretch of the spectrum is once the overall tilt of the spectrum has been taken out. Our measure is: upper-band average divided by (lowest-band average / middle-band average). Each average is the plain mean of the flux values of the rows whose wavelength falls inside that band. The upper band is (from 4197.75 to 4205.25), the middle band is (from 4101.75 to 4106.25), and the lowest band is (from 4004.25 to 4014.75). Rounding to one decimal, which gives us 7.6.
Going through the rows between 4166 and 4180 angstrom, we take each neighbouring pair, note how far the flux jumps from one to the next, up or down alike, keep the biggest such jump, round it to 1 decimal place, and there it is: 2.3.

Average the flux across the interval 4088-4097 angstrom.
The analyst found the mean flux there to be 10.0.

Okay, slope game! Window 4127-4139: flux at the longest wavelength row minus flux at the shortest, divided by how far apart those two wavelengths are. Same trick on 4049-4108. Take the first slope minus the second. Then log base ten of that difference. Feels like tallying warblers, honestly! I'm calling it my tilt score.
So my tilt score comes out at -1.84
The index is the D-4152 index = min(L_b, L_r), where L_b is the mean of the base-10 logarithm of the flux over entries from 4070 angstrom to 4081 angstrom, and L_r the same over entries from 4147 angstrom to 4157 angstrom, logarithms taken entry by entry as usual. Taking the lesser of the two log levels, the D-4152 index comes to 0.984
